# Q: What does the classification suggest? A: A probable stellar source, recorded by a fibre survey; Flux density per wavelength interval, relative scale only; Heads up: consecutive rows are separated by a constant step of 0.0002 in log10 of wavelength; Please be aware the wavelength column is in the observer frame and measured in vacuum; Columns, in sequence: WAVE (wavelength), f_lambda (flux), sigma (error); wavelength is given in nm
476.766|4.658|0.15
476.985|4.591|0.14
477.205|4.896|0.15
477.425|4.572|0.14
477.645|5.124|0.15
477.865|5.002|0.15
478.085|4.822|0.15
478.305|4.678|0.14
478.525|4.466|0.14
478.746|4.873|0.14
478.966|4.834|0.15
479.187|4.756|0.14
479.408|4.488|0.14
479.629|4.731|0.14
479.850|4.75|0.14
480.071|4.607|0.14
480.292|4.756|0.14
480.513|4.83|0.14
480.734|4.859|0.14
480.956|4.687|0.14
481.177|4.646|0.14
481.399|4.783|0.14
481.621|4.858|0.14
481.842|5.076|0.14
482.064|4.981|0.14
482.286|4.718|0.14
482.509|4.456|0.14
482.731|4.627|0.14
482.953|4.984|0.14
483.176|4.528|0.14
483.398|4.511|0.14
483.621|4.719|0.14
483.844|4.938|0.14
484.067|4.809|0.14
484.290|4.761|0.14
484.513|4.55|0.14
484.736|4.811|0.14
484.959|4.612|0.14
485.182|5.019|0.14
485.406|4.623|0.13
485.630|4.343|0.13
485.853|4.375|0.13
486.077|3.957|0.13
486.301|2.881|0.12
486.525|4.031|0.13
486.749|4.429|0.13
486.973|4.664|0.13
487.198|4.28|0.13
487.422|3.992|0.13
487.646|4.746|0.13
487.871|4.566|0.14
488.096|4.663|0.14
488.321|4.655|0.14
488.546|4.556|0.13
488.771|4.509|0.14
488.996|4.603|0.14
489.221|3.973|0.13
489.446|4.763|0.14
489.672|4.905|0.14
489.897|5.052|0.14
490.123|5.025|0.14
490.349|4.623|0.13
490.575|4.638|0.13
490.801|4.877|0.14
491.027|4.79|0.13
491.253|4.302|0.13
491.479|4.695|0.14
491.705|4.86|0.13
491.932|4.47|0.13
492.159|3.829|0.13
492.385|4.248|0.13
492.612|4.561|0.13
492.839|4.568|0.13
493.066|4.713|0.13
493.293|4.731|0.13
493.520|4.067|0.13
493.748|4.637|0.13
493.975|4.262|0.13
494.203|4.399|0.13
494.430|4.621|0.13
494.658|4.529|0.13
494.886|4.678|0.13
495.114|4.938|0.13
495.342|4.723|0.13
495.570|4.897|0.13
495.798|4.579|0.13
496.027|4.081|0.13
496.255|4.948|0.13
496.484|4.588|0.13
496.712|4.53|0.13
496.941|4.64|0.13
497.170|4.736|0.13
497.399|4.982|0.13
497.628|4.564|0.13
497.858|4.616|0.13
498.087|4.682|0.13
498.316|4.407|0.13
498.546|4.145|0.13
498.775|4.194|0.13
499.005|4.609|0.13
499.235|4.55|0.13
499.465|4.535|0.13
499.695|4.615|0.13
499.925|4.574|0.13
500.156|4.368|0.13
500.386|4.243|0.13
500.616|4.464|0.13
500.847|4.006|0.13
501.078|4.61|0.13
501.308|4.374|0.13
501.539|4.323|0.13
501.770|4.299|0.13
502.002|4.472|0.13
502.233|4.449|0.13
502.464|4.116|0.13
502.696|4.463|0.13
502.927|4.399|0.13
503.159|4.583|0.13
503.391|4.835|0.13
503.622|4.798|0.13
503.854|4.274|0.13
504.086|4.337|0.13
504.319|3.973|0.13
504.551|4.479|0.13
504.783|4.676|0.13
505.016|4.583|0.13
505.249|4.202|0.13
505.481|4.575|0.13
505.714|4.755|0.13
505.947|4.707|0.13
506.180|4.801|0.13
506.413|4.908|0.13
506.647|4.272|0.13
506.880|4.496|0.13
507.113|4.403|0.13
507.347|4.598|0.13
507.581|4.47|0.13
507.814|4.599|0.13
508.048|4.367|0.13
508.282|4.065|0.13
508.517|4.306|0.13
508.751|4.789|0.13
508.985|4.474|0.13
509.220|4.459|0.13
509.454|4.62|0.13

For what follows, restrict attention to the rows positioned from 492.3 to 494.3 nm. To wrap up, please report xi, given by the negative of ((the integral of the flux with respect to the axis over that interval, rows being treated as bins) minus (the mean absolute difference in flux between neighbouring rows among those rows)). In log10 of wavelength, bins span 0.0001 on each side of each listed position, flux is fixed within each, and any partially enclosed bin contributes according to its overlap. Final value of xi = -8.7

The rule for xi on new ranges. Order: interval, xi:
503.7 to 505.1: -5.9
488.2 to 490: -8.0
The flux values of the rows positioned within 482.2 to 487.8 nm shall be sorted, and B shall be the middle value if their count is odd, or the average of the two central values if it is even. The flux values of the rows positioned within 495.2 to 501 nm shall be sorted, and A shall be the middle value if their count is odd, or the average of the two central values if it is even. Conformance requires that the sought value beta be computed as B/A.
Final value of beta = 1.01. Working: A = 4.57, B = 4.61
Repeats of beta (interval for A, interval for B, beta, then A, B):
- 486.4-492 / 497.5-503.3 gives 0.96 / 4.64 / 4.46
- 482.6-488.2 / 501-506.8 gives 0.97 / 4.61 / 4.47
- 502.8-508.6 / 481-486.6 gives 1.03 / 4.50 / 4.65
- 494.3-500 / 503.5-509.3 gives 0.97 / 4.61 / 4.48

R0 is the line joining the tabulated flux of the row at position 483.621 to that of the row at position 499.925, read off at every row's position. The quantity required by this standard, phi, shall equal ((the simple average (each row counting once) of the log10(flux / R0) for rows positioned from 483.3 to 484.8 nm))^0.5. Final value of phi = 0.032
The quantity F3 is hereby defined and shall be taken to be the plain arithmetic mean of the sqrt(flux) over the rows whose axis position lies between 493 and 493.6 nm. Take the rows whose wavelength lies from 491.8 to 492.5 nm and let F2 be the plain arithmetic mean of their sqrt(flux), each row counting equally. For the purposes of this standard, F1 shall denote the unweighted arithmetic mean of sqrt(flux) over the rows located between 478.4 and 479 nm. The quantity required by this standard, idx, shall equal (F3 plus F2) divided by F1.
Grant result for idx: 1.92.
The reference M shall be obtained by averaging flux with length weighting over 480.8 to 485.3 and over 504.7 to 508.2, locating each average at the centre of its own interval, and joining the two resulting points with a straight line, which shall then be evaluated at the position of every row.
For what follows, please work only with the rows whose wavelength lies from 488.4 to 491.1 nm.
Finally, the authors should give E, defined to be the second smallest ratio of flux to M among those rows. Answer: 0.96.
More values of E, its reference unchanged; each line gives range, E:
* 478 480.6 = 0.94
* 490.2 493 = 0.91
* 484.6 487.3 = 0.84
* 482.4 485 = 0.95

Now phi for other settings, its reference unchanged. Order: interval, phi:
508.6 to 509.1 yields 0.113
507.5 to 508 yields 0.053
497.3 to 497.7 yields 0.127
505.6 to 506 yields 0.140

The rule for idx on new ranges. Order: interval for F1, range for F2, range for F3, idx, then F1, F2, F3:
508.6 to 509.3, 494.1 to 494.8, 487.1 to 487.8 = 1.97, 2.138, 2.13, 2.08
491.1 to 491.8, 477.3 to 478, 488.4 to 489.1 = 2.02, 2.148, 2.21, 2.13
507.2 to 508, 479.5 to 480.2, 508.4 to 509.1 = 2.01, 2.134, 2.17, 2.13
